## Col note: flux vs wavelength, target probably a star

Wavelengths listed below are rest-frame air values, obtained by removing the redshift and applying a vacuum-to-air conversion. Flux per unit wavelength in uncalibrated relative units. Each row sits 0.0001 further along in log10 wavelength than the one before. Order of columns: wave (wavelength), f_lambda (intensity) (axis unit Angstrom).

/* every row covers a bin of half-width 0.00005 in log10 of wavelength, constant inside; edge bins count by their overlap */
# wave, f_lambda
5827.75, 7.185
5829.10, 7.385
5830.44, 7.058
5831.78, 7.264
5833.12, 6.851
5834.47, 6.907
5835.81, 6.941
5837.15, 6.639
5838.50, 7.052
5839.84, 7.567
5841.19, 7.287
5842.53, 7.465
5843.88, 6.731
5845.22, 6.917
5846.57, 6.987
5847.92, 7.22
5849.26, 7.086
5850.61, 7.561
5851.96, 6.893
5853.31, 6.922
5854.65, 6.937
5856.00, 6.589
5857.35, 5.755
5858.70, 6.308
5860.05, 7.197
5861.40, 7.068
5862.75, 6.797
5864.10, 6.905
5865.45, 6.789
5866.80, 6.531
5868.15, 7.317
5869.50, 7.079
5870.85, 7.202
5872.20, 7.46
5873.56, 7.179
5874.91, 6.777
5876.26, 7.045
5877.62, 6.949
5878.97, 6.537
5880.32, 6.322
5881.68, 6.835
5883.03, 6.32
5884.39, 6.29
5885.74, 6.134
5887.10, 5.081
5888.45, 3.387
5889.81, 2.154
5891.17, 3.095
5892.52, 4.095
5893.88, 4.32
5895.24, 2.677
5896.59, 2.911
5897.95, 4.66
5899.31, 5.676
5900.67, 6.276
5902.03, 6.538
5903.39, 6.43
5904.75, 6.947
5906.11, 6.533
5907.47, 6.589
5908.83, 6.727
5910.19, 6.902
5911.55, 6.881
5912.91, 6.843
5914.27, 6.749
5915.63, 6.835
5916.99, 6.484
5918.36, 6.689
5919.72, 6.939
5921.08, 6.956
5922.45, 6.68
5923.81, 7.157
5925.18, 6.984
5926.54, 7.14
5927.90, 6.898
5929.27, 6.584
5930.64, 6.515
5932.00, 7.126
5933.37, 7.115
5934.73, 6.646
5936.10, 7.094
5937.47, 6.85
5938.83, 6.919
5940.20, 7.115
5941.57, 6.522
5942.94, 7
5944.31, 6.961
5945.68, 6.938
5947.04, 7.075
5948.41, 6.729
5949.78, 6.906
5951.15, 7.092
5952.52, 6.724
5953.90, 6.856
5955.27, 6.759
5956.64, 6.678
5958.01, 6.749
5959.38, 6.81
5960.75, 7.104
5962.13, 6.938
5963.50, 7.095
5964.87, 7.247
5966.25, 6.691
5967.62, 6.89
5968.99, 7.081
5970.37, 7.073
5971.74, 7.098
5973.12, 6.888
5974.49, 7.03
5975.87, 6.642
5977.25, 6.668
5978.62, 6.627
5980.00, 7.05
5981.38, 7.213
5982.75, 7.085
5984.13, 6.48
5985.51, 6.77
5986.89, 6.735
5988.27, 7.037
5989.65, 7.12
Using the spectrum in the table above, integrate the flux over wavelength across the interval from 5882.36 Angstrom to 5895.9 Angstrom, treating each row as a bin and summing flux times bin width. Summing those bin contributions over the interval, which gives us 59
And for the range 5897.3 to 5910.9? 86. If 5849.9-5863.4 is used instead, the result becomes 92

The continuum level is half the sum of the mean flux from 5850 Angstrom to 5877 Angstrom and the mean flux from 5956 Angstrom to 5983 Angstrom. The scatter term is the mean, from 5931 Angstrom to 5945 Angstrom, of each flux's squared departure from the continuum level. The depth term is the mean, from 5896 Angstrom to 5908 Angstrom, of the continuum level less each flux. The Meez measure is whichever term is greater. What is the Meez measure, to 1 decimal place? 1.1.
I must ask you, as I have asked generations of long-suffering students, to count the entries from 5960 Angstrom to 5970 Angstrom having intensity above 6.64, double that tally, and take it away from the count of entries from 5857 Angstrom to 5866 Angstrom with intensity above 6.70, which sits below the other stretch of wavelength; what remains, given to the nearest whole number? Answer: -9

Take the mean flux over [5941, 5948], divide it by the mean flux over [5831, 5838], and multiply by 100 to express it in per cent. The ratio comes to 100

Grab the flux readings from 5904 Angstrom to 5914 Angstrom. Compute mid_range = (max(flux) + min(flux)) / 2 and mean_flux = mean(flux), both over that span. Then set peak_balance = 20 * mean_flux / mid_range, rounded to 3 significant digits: 20.1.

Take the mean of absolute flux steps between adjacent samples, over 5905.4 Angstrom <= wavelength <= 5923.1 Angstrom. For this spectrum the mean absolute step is 0.14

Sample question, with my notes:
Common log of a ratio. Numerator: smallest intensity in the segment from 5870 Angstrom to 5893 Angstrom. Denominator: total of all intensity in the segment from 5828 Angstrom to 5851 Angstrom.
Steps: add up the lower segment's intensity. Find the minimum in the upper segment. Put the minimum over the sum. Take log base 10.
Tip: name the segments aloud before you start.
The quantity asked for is -1.75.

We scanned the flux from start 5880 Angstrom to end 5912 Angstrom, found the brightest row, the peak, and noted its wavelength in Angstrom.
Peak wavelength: 5904.75 Angstrom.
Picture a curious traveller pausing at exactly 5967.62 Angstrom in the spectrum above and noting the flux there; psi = 6.89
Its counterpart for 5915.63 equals 6.835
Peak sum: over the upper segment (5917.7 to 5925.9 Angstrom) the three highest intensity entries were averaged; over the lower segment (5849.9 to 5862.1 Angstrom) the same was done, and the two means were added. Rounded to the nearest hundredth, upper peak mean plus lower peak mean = 14.31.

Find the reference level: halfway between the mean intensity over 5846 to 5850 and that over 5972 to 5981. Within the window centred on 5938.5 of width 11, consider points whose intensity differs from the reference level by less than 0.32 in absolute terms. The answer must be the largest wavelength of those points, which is 5942.94 Angstrom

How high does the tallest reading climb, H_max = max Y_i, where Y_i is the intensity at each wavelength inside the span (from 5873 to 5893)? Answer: 7.179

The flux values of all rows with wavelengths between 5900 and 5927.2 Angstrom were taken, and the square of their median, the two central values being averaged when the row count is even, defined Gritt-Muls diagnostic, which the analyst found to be 46.1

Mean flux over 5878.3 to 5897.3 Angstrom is 4.7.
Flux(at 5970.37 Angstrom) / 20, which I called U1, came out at 0.354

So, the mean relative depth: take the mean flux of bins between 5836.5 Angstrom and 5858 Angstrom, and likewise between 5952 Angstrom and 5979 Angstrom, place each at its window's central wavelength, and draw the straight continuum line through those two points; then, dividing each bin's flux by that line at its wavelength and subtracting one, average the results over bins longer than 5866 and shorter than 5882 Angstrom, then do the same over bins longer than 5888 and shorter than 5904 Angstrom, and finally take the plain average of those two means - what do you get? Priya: -0.19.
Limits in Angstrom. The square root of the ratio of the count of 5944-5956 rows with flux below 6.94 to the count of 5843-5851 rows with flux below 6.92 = 1.7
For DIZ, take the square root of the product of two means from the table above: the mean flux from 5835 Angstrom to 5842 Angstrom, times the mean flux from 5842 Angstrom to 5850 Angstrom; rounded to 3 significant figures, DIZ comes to 7.08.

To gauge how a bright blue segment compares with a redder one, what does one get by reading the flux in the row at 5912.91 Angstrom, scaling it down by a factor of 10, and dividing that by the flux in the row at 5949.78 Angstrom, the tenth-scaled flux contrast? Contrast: 0.099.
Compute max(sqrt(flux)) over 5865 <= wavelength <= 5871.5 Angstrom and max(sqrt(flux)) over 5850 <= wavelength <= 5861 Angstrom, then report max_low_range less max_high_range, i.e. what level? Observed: 0.04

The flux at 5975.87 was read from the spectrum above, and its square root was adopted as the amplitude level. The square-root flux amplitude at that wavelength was 2.58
